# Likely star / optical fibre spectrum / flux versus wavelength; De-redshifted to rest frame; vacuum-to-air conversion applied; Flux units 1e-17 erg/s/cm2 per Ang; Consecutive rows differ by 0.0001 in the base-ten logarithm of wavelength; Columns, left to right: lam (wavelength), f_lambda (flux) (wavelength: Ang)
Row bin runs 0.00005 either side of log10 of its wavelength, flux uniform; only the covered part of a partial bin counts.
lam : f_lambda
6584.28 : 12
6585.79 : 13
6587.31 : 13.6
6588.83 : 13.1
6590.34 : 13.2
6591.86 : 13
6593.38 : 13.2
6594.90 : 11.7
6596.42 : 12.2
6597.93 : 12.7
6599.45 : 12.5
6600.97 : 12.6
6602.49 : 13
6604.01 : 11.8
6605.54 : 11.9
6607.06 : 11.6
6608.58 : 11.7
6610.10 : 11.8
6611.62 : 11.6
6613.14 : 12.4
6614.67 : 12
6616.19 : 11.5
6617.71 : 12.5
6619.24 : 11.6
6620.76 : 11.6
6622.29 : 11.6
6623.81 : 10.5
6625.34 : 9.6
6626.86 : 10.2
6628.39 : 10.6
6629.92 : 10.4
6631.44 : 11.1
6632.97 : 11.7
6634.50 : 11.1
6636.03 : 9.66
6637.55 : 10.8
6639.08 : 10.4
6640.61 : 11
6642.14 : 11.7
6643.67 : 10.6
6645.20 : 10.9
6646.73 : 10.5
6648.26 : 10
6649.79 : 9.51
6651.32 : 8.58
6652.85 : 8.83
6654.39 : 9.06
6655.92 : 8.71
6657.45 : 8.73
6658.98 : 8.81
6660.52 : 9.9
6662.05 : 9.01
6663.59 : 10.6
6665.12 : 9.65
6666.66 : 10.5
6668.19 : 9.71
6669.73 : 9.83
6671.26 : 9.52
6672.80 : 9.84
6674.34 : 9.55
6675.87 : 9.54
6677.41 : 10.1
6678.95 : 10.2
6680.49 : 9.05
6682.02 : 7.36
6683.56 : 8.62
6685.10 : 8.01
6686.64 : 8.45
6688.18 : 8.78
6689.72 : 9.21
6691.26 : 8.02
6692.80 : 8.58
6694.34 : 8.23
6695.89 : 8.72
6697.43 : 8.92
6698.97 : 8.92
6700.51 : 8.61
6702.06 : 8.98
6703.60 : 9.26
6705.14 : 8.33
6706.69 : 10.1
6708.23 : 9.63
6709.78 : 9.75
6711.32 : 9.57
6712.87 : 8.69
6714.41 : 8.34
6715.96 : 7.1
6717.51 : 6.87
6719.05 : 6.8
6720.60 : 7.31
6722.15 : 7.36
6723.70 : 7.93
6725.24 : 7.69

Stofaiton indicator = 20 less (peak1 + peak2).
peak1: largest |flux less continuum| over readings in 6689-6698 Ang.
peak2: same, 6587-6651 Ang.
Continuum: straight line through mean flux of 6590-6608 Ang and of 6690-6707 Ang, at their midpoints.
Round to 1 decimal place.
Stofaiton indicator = 17.1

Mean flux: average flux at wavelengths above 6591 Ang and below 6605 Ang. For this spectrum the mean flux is 12.5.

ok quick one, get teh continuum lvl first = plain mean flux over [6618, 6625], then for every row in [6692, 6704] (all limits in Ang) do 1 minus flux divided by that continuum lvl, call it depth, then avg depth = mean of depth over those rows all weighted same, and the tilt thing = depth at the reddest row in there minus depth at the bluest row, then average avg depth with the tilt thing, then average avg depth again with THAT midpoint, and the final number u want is 0.15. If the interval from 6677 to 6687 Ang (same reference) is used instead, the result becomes 0.20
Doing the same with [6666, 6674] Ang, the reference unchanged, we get 0.11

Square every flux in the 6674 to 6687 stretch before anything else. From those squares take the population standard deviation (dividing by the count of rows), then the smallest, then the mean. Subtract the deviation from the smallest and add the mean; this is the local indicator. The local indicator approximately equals 120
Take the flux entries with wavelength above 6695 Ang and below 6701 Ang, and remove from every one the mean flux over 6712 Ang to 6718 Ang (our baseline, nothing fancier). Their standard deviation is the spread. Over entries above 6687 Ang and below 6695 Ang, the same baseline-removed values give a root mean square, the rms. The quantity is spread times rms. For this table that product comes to 0.1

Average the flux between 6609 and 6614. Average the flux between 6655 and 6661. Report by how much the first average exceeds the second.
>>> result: 2.9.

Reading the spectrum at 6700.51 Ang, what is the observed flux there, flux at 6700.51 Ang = 8.61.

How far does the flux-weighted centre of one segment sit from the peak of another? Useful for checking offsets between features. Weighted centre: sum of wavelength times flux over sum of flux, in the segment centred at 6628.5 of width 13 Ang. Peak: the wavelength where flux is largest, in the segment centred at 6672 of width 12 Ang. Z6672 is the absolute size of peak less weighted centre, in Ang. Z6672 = 38.2 Ang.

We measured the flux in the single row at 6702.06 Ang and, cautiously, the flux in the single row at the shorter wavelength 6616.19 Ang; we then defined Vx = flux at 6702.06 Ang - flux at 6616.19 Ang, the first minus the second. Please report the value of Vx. -2.5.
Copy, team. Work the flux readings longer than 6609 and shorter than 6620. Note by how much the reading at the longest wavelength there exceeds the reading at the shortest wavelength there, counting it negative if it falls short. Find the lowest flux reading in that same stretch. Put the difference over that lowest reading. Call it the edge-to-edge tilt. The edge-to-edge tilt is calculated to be -0.02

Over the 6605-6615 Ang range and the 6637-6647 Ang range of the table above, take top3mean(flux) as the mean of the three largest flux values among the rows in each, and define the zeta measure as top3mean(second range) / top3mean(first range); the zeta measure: 0.926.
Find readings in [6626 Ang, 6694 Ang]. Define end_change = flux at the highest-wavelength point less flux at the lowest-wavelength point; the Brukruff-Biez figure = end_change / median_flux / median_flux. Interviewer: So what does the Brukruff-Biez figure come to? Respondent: -0.017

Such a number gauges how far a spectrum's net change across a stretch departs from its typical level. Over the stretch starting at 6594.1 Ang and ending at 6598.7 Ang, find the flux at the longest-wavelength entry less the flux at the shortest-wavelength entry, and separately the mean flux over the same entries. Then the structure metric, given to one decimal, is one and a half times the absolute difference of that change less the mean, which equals 16.8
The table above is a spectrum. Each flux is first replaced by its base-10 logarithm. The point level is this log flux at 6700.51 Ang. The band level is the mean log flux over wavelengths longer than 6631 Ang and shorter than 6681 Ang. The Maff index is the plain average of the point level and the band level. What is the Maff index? 0.97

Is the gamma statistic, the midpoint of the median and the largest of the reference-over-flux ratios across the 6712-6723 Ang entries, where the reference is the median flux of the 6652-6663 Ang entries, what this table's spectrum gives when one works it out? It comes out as 1.25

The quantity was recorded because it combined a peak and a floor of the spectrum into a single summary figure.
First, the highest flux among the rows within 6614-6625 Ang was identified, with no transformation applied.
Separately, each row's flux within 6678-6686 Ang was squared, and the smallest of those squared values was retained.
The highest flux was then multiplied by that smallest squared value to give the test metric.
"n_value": 677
